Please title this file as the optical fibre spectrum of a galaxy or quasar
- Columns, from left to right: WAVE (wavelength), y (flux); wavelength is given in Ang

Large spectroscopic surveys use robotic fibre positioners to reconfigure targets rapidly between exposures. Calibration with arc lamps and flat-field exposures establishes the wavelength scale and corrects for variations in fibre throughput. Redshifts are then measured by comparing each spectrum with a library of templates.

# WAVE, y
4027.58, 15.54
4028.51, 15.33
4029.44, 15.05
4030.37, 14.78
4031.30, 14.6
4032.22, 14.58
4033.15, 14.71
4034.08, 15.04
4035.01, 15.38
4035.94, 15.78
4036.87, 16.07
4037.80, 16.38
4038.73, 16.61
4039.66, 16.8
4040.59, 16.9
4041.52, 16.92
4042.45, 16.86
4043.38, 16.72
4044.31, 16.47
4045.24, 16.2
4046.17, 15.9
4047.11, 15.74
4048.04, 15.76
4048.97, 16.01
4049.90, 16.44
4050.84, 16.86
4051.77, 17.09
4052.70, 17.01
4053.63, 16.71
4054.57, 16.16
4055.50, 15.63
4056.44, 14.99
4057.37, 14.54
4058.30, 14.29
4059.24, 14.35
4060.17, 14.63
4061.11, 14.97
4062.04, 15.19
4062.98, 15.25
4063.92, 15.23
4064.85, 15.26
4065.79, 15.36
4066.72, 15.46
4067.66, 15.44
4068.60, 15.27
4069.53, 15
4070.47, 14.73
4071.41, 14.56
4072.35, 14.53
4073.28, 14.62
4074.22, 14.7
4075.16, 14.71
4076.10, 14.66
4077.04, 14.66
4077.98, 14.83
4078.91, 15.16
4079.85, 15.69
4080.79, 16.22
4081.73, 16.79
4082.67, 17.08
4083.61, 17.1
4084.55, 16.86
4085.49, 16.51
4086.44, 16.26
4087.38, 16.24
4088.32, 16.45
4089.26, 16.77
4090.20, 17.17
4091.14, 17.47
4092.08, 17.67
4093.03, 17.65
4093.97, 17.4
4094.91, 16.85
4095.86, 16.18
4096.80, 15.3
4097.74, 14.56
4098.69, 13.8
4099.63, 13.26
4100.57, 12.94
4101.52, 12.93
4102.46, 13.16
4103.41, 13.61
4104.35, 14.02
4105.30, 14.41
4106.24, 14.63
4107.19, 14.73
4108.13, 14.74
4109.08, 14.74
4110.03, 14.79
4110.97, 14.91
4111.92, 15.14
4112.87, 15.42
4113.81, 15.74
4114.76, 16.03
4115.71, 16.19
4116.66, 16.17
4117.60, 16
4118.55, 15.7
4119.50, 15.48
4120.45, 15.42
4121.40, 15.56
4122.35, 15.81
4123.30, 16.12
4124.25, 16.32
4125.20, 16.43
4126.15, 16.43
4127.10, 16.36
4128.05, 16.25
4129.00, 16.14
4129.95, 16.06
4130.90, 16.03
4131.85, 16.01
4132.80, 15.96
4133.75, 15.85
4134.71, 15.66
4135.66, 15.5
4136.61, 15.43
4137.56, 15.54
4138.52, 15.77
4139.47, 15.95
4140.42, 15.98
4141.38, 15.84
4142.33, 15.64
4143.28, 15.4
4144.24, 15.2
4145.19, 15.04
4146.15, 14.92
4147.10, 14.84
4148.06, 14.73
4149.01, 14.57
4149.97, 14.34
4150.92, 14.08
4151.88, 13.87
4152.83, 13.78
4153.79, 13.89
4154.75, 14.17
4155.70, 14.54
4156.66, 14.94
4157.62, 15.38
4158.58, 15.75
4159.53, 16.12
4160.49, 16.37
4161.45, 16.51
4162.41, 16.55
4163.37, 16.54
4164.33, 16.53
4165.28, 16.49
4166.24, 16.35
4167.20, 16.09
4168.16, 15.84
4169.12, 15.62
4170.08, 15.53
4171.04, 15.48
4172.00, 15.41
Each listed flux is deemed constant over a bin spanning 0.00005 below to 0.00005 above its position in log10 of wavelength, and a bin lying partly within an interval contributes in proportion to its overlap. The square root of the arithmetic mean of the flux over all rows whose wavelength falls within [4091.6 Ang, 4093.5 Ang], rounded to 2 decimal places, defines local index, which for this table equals 4.20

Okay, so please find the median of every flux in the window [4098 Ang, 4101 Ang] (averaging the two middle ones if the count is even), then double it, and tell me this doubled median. 27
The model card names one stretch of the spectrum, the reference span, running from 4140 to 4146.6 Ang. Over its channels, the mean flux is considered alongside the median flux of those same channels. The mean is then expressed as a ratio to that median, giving 1.00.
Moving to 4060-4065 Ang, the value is 0.99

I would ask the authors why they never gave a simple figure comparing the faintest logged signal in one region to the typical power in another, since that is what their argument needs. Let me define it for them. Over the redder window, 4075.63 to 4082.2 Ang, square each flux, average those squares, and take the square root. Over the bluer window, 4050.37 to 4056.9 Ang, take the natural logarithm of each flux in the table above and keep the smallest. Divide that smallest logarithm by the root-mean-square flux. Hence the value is 0.175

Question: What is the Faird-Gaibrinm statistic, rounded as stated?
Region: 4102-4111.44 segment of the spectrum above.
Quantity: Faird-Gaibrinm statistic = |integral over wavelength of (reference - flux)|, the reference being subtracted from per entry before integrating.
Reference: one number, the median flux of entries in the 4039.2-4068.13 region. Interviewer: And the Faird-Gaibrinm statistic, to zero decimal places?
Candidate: 13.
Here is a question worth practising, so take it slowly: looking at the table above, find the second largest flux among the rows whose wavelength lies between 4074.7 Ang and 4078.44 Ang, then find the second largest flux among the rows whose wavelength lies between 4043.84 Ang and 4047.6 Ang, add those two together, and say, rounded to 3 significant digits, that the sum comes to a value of 30.9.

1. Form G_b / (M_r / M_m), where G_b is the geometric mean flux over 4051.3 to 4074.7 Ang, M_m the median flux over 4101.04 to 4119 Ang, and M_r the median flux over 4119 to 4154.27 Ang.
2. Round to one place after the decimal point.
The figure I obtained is 14.4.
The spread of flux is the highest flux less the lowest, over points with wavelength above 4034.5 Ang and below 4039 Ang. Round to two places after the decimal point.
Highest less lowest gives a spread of 1.23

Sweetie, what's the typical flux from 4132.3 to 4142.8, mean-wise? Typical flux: 15.7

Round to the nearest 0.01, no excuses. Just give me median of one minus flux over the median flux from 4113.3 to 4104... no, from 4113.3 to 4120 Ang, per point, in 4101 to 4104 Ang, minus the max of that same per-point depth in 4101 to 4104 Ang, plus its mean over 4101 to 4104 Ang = 0.16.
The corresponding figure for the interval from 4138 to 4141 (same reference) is 0.00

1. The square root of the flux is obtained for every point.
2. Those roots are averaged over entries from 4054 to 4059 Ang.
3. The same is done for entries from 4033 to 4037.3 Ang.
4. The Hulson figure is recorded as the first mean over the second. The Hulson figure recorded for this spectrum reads 0.99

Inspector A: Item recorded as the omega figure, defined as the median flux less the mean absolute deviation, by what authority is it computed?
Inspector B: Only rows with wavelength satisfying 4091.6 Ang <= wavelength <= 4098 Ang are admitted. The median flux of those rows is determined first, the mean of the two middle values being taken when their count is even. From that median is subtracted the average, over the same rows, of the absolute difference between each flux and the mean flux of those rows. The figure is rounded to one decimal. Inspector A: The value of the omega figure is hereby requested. 15.8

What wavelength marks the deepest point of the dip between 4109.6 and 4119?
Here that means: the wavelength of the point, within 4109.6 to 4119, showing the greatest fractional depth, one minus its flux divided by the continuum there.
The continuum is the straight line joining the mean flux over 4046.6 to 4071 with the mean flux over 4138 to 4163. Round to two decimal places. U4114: 4110.03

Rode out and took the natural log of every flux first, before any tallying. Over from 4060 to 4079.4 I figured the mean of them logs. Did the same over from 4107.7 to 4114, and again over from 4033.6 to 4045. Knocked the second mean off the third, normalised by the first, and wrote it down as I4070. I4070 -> 0.030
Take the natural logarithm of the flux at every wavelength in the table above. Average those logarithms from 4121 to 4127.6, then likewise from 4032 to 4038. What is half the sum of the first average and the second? 2.76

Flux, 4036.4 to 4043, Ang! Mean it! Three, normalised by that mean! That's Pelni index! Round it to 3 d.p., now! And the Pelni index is 0.180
